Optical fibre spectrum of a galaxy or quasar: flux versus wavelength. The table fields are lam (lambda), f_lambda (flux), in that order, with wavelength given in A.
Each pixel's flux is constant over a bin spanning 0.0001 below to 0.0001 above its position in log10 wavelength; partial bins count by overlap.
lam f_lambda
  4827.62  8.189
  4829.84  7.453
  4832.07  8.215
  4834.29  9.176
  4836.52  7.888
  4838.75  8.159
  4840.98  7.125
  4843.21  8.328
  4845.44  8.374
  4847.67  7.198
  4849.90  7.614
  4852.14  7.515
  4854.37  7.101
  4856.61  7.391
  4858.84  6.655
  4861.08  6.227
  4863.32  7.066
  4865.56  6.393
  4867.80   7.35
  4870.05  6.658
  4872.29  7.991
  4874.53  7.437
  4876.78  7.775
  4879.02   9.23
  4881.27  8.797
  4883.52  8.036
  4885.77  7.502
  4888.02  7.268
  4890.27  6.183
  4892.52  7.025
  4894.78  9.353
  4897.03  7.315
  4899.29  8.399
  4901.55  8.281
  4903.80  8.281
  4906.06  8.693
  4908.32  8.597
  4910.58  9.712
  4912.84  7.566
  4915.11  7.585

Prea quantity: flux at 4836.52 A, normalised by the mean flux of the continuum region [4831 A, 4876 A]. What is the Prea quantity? 1.05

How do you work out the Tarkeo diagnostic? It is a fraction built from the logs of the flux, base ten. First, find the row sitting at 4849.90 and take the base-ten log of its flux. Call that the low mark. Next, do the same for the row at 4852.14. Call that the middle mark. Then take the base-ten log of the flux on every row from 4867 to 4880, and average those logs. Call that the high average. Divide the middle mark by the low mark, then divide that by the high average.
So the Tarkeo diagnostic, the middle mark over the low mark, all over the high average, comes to 1.12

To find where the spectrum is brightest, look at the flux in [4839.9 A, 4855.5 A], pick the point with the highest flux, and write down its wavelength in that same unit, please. 4845.44 A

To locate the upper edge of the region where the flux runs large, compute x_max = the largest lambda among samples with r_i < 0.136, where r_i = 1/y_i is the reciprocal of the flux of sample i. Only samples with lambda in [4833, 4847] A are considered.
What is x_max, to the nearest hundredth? 4845.44 A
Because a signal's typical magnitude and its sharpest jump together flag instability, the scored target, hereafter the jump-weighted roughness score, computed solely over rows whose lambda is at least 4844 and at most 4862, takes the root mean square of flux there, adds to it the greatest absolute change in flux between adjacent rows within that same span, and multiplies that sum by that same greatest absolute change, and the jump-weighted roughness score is 9.9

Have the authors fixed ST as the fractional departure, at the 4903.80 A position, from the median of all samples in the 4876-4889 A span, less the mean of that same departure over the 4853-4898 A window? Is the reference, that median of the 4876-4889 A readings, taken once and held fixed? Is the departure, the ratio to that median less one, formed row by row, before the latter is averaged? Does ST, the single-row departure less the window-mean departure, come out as 0.11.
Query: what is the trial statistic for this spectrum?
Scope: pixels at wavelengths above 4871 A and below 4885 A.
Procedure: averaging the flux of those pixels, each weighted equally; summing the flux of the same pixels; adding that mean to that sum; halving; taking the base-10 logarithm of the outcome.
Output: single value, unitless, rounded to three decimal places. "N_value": 1.458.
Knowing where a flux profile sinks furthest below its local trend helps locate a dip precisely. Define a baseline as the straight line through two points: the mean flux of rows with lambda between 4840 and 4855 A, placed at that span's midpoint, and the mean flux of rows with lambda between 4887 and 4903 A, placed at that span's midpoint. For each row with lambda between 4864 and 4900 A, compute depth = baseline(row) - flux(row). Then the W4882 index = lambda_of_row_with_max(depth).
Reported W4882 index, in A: 4890.27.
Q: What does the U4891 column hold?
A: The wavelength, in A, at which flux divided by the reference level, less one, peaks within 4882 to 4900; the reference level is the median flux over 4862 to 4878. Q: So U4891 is 4894.78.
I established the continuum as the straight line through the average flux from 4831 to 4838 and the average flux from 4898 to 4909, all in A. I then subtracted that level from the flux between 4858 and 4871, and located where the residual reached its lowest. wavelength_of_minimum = 4861.08 A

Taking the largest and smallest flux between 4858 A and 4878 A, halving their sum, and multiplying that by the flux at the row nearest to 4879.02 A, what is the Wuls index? 66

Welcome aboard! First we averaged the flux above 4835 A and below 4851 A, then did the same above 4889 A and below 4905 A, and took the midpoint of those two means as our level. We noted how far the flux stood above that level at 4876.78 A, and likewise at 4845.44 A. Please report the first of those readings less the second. -0.60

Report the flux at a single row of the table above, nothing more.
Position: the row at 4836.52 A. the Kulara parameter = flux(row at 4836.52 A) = 7.888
